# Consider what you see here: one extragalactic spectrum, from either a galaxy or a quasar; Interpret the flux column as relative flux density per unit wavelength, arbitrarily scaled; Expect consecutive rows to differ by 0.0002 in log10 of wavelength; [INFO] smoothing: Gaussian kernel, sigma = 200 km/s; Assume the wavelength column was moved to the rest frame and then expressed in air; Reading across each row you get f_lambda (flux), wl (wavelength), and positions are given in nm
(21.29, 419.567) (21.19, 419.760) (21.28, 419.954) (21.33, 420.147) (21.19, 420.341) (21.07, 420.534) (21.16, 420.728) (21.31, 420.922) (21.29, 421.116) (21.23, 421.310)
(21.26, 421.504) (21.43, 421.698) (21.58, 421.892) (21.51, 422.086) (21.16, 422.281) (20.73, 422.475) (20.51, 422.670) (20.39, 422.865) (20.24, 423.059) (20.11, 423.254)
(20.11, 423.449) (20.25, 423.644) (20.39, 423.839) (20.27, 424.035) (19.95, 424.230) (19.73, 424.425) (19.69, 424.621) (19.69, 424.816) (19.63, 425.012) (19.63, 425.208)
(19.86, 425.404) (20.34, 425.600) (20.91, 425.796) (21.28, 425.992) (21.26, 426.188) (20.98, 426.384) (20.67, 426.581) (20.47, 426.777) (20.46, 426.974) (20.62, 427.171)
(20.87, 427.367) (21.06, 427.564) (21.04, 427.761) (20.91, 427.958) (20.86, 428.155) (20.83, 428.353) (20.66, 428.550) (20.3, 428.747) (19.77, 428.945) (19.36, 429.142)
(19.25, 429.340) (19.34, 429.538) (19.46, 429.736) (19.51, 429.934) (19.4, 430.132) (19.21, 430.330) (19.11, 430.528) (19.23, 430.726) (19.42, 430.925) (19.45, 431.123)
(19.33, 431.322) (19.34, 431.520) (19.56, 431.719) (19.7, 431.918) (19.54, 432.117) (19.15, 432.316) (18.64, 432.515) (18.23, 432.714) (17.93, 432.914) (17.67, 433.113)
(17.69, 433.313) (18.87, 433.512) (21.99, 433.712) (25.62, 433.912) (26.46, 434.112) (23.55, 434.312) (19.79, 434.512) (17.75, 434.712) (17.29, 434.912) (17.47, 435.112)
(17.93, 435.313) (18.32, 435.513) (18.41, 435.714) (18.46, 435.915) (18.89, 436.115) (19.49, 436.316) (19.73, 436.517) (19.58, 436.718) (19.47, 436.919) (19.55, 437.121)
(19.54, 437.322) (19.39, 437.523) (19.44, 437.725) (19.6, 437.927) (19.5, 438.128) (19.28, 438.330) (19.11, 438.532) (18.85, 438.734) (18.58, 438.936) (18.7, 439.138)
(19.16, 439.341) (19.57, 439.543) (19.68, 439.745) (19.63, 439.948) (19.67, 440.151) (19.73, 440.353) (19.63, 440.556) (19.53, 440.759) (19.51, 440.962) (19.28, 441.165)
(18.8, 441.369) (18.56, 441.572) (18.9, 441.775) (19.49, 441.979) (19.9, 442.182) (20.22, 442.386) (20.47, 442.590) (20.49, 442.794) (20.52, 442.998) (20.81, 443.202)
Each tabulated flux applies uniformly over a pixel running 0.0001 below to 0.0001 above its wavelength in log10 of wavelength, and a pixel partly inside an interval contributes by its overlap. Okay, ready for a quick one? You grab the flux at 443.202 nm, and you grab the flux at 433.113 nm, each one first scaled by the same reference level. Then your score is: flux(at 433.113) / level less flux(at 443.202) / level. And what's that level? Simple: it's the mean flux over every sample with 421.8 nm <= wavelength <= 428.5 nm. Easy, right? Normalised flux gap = -0.15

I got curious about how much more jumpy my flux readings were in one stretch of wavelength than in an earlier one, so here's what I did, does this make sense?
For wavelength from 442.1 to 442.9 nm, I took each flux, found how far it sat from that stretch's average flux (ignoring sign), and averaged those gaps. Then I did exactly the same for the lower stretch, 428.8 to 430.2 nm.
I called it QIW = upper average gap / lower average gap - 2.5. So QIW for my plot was -0.7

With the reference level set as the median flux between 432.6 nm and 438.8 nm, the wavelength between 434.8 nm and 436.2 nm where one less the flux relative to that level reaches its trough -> 436.115 nm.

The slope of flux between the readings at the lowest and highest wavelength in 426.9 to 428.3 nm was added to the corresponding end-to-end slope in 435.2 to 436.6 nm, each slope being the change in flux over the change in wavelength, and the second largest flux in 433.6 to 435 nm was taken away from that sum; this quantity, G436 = -23.8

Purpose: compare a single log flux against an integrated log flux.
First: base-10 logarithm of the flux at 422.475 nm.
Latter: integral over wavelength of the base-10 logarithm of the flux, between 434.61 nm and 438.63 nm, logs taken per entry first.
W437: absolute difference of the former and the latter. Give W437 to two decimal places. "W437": 3.82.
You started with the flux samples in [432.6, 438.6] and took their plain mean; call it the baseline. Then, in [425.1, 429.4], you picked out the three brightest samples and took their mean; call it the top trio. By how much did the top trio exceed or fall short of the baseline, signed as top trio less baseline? 1.7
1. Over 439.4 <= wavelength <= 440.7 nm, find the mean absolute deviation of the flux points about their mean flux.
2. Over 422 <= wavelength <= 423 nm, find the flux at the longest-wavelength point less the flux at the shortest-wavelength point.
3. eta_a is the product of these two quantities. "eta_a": -0.047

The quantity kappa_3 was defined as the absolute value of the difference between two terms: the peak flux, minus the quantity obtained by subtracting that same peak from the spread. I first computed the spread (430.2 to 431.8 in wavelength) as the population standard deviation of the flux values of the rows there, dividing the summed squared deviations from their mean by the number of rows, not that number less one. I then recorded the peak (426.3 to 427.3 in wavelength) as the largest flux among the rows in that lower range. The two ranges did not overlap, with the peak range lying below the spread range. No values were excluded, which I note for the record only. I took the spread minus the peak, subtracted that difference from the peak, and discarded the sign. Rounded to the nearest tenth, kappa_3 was 41.8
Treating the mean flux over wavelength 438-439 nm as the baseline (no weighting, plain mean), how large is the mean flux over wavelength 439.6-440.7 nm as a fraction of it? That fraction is 1.03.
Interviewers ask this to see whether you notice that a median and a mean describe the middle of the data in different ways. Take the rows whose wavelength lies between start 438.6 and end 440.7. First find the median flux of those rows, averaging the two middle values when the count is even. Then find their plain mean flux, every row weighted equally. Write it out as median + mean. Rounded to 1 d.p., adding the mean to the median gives 38.9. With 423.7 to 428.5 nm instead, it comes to 41.0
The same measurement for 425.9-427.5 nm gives 41.6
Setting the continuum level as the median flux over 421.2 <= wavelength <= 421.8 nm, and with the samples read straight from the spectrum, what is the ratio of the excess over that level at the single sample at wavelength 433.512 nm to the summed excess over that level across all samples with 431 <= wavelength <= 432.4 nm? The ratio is 0.2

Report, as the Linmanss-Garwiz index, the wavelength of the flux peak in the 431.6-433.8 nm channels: 433.712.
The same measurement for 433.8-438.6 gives 434.112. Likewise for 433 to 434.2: 434.112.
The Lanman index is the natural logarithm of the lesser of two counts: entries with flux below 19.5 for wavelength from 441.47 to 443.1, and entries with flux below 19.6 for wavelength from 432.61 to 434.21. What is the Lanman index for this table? 1.10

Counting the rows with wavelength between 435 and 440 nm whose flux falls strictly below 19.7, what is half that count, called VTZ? 12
